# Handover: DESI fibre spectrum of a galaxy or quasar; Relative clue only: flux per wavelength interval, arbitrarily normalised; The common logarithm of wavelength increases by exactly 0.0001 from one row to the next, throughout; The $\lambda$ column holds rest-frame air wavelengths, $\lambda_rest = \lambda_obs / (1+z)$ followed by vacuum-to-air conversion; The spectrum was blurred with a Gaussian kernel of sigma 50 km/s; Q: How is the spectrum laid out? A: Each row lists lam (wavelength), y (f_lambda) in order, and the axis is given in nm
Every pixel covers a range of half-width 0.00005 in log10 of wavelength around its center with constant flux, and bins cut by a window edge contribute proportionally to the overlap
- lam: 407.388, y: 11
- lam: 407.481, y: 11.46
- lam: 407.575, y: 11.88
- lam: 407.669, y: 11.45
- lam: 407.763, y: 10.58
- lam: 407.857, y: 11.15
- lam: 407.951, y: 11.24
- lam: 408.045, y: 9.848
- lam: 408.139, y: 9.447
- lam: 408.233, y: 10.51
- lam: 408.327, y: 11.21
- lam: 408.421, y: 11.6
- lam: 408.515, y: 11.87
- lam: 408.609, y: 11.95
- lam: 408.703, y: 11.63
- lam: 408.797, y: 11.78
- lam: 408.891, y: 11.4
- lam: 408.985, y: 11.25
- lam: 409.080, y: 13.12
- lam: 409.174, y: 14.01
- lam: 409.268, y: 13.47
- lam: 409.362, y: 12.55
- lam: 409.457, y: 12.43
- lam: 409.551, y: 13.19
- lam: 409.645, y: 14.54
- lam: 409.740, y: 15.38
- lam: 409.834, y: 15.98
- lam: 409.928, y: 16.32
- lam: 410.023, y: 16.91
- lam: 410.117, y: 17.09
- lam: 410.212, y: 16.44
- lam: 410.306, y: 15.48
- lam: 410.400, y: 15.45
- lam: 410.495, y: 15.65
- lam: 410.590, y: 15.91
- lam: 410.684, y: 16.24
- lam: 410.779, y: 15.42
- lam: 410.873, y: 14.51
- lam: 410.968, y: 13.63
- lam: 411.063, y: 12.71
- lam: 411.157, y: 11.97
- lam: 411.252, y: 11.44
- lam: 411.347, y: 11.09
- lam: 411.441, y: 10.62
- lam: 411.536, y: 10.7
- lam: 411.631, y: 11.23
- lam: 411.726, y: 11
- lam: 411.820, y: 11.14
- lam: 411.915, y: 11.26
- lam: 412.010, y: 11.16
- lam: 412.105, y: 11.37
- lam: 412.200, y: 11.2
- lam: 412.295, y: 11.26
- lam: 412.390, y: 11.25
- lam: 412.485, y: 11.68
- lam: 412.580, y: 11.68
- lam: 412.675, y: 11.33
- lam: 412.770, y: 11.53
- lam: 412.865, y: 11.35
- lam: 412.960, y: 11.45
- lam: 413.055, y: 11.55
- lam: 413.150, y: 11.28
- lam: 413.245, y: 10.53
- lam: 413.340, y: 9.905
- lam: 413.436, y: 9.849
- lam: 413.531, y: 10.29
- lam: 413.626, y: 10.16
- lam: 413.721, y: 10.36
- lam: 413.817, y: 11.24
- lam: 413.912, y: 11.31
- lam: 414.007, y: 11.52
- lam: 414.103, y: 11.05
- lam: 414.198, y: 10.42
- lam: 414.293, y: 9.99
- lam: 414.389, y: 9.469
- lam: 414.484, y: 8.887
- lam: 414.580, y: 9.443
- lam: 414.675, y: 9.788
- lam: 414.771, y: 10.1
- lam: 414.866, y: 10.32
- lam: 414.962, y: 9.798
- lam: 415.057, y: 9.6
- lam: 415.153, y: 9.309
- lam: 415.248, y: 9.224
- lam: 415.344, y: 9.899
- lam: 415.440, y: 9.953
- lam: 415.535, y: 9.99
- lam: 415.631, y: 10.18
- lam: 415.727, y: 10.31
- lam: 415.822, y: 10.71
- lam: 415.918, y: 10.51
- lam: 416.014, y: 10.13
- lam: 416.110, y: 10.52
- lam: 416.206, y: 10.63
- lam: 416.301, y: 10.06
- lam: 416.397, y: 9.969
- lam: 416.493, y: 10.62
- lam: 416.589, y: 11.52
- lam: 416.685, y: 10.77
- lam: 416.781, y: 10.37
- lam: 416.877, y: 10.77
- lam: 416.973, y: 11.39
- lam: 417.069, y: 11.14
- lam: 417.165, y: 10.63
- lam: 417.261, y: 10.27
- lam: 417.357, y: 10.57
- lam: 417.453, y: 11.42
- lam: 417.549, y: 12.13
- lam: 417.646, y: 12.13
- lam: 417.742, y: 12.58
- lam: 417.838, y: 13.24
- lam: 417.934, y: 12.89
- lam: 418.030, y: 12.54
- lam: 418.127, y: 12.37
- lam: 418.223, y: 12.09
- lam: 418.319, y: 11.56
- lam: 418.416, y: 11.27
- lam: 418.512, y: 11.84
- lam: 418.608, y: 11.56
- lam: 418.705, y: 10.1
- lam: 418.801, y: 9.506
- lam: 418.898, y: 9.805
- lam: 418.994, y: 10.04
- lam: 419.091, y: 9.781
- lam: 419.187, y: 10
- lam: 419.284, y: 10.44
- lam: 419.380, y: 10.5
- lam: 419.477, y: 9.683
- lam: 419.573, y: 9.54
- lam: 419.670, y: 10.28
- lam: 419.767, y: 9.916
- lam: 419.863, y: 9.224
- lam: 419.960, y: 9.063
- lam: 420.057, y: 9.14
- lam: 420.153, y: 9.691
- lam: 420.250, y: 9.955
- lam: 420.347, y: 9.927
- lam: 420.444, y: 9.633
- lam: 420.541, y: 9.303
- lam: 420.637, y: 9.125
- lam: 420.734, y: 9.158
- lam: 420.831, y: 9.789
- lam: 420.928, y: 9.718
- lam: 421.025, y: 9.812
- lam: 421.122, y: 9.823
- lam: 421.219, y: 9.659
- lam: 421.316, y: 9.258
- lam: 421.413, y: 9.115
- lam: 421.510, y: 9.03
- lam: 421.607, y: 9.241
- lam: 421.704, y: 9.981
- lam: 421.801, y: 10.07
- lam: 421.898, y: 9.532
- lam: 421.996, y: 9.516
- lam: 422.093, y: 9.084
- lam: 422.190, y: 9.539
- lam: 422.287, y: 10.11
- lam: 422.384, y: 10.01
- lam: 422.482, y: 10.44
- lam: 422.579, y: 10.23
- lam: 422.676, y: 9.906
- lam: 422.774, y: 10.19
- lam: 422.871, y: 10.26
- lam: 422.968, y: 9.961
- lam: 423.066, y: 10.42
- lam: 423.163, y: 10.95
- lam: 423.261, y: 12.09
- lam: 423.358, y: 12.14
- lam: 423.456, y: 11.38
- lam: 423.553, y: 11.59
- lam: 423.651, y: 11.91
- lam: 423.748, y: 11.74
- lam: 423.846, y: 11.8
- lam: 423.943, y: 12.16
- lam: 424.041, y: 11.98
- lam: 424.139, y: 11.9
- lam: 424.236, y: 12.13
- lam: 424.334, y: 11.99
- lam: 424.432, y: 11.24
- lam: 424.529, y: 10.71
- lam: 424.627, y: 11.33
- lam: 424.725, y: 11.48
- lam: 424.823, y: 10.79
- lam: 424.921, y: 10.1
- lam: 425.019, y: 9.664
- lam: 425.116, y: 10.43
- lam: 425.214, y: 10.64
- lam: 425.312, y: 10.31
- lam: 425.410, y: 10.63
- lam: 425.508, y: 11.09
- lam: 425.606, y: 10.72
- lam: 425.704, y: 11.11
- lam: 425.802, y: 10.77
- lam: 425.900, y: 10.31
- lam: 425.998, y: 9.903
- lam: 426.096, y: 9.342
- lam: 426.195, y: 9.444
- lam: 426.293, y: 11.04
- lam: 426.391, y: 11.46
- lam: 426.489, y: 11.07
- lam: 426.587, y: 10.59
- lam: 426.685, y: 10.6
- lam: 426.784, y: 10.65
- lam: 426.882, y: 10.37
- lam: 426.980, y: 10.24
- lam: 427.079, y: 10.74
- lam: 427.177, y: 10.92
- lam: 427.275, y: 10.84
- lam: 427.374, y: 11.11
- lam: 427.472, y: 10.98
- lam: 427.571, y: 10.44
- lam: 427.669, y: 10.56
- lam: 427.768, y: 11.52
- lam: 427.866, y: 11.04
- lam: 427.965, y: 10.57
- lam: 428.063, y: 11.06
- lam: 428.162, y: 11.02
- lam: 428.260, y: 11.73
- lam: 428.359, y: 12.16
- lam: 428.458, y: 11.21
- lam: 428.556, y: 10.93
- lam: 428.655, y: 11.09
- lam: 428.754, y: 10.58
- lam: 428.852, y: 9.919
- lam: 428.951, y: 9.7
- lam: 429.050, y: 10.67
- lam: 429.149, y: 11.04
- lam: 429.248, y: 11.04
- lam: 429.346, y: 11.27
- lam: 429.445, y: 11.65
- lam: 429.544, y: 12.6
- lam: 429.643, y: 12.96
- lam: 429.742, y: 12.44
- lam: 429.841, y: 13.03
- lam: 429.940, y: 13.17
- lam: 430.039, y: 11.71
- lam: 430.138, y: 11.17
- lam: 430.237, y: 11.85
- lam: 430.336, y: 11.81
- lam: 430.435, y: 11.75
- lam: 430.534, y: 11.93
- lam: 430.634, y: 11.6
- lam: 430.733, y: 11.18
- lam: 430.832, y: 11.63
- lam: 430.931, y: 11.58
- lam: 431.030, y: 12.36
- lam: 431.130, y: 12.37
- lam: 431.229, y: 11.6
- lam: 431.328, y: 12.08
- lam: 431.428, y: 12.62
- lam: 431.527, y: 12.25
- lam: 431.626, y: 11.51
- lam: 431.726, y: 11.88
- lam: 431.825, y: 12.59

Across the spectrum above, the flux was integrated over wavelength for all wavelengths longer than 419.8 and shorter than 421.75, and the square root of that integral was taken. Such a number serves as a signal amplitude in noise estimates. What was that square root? 4.3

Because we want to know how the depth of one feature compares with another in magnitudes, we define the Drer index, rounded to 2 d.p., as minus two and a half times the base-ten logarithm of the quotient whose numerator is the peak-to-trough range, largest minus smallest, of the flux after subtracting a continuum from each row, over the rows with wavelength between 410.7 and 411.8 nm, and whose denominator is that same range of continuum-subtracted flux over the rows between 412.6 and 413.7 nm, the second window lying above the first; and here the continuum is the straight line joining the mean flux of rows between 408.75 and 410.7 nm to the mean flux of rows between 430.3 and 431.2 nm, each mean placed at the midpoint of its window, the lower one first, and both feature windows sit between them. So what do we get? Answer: -1.14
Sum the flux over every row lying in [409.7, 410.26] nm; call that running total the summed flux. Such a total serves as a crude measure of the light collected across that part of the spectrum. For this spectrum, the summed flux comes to 98.1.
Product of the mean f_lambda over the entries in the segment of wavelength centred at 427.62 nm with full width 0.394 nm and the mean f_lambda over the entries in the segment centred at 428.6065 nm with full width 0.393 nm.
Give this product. 119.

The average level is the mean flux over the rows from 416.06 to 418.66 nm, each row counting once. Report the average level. 11.4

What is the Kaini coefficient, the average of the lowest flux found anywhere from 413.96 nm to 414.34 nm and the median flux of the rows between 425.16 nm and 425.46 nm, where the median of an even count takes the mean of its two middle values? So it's 10.3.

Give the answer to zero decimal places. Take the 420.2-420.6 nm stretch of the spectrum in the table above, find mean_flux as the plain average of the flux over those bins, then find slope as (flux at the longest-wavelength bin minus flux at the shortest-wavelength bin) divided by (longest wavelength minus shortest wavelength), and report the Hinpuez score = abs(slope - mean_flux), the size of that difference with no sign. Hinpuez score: 12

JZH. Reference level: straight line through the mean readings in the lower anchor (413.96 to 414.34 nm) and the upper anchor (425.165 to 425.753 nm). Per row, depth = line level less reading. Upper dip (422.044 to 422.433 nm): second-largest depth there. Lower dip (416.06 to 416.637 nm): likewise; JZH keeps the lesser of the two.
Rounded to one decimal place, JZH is 0.7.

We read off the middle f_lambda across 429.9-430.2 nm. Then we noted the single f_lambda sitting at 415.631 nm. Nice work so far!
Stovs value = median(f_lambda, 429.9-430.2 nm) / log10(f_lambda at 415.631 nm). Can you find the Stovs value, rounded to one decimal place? 11.6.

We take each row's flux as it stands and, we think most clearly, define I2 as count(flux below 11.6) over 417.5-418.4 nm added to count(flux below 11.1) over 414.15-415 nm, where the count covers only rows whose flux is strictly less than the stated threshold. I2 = 10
